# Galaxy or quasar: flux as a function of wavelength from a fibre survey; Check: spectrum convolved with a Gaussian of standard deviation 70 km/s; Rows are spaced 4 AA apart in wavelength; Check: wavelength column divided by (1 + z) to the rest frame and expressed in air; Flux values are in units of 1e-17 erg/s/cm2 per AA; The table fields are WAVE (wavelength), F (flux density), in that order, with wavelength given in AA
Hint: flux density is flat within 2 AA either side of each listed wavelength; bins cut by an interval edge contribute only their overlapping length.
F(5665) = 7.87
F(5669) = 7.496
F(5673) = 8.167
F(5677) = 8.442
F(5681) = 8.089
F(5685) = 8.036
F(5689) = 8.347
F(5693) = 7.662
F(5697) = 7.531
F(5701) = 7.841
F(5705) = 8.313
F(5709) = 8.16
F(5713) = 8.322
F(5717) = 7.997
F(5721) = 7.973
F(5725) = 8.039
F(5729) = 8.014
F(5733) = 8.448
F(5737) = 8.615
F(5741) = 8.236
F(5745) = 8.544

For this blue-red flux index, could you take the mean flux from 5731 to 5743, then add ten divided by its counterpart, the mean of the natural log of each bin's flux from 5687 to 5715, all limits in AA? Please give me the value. 13.2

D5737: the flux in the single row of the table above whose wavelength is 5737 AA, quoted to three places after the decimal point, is 8.615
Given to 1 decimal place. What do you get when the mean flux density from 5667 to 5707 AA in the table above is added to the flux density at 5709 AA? 16.2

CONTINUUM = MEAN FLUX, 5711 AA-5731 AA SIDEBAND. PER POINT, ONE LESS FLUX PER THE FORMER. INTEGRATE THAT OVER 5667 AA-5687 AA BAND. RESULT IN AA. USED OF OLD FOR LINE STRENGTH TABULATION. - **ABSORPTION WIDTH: 0.06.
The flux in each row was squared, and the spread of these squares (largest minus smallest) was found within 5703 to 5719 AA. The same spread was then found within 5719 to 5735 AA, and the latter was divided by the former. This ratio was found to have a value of 1.47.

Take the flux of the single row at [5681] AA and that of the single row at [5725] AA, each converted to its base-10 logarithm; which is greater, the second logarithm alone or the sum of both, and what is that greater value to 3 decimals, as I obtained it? 1.813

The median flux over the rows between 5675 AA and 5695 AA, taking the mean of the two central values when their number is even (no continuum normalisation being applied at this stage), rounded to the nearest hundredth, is 8.09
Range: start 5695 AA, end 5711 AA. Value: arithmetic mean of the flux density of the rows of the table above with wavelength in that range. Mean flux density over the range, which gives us 7.96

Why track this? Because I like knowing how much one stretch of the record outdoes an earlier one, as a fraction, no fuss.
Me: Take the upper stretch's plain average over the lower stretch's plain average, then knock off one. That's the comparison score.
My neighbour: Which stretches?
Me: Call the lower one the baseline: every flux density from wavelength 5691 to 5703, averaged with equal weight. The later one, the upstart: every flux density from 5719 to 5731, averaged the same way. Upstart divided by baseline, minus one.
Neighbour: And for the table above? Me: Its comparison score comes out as 0.043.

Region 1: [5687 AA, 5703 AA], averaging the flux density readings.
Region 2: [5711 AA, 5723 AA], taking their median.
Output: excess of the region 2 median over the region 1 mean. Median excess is 0.15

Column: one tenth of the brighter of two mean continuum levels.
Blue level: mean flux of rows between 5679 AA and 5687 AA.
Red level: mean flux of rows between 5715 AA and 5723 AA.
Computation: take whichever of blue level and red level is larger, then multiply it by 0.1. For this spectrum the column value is 0.806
